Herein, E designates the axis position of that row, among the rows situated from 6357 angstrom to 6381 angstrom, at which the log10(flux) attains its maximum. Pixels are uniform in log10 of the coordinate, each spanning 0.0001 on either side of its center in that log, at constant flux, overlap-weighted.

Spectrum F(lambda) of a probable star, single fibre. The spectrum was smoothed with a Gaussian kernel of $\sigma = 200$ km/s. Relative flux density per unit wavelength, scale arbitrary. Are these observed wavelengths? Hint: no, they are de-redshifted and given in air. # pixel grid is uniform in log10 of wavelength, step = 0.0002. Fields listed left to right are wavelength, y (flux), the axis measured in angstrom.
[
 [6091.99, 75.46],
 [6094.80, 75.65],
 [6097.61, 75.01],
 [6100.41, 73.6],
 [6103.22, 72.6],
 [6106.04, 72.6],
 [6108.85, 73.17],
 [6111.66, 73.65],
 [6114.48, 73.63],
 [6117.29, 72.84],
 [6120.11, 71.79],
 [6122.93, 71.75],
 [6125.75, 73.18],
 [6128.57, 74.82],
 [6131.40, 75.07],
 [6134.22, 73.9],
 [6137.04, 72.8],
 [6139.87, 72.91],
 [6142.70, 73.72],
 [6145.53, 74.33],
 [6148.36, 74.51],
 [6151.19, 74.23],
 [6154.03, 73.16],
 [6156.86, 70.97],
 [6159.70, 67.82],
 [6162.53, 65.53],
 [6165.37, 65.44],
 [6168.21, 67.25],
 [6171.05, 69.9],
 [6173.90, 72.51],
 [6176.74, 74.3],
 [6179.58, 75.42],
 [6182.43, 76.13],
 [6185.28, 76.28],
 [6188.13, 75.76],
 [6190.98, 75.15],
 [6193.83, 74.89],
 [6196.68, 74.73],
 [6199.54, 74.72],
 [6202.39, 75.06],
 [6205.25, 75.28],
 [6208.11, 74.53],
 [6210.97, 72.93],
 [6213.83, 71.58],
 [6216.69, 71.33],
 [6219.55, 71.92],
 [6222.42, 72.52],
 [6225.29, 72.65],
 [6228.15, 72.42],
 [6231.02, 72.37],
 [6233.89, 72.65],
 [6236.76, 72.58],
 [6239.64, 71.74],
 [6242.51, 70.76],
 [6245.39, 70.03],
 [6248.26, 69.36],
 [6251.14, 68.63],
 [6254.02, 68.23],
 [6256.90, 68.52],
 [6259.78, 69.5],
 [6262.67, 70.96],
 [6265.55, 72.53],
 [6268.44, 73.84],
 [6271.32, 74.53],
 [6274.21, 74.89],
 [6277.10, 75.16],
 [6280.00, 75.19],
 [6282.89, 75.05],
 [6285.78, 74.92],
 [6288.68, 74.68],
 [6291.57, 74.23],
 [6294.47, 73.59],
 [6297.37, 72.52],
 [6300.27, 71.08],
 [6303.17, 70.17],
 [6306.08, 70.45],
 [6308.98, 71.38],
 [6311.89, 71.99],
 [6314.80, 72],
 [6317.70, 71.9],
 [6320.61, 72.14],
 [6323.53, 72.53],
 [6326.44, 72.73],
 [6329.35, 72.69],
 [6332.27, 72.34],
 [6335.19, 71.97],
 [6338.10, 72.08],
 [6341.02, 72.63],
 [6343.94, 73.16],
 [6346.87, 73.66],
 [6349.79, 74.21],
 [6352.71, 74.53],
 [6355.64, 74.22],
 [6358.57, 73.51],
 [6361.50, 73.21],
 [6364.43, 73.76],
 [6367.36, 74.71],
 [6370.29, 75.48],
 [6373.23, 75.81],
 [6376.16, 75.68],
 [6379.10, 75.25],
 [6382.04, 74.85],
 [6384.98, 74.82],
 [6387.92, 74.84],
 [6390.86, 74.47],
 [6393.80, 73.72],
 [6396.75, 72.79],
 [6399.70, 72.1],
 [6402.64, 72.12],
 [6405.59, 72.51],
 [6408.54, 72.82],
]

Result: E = 6373.23 angstrom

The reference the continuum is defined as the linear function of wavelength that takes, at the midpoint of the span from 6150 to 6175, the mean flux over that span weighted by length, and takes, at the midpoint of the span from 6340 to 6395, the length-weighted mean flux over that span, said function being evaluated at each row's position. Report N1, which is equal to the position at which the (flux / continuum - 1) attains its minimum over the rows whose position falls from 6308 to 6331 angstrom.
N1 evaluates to 6308.98 angstrom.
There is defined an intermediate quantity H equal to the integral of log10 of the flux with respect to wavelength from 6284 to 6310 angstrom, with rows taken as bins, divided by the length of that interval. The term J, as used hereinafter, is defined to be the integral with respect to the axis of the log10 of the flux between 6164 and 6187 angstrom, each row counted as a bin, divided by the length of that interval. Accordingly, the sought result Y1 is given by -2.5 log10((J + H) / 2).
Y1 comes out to -0.673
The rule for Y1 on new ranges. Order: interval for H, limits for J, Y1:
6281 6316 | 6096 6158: -0.676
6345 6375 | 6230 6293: -0.677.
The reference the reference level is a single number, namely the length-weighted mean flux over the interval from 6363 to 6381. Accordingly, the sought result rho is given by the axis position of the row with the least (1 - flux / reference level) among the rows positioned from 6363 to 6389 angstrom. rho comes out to 6373.23 angstrom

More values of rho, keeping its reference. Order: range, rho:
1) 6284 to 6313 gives 6285.78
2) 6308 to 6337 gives 6326.44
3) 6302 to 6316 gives 6314.80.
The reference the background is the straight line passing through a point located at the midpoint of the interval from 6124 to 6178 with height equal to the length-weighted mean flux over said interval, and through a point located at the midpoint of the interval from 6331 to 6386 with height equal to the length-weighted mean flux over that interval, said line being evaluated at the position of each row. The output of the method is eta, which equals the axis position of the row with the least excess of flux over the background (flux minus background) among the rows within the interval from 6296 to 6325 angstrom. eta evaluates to 6303.17 angstrom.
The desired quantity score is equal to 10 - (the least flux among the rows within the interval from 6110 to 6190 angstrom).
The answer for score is -55.4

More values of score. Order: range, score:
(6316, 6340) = -61.9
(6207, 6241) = -61.3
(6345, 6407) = -62.1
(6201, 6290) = -58.2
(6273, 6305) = -60.2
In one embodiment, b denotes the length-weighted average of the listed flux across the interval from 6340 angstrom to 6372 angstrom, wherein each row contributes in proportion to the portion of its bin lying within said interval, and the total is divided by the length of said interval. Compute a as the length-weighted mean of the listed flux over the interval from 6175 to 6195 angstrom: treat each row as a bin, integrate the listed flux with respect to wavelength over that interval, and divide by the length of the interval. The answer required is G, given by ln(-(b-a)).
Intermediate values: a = 75.4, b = 73.9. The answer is 0.4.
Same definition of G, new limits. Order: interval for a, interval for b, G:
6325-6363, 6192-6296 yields -0.9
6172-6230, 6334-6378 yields -4.0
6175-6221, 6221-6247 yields 0.9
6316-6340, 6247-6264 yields 1.2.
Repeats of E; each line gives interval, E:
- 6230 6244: 6233.89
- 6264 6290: 6280.00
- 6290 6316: 6291.57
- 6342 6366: 6352.71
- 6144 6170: 6148.36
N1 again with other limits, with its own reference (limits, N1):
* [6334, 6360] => 6335.19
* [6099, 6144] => 6122.93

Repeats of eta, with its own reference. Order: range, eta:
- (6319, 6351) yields 6335.19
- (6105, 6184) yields 6165.37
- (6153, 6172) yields 6165.37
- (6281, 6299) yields 6297.37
